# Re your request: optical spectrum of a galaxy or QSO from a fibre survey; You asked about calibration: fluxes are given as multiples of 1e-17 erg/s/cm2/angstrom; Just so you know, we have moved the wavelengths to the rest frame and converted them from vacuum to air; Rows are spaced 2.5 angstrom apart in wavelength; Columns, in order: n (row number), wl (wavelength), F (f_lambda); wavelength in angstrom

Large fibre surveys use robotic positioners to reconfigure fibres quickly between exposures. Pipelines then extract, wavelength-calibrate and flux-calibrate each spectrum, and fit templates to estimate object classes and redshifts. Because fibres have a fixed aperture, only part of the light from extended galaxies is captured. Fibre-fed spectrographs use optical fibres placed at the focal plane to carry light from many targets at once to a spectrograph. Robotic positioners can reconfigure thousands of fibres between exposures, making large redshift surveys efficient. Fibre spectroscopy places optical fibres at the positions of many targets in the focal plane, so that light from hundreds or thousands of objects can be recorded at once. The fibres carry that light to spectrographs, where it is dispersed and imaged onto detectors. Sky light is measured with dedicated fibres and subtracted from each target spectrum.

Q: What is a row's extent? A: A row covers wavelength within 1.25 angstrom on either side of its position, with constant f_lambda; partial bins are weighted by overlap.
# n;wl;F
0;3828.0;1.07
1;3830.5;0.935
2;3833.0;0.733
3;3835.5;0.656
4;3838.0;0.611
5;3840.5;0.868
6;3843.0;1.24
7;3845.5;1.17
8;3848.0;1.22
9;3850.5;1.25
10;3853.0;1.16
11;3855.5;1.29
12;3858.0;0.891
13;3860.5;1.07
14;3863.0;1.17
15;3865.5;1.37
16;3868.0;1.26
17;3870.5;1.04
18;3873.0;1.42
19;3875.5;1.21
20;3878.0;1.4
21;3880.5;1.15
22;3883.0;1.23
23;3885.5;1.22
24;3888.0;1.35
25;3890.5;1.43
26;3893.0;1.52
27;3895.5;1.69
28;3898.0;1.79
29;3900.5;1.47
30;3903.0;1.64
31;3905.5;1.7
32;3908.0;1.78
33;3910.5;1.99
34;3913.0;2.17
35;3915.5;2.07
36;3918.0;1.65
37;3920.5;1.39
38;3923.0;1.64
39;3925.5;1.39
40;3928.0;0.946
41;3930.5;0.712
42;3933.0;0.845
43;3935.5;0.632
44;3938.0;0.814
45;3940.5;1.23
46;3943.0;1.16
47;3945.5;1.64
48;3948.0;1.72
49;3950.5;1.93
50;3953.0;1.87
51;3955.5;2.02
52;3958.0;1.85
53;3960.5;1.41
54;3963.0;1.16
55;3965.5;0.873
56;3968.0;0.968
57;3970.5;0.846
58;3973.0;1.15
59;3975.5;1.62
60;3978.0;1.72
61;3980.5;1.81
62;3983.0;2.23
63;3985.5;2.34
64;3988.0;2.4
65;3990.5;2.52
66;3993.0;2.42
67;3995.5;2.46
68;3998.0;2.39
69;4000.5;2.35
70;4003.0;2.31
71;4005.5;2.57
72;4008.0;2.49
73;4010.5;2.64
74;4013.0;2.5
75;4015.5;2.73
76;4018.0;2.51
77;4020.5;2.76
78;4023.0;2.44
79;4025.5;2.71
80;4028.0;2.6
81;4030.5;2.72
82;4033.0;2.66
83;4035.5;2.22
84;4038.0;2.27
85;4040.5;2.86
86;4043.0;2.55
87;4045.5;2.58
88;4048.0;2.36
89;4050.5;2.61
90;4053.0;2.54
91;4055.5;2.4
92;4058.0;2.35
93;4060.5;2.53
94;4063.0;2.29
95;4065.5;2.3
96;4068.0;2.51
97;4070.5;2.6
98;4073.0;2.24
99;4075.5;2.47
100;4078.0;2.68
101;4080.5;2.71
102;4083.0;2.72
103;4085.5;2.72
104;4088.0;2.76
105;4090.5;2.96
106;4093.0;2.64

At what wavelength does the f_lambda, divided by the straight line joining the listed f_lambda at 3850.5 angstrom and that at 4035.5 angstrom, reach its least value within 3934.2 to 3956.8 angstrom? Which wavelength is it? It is 3935.5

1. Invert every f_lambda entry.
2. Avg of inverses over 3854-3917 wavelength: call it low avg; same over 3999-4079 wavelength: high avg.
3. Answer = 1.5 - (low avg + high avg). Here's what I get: 0.38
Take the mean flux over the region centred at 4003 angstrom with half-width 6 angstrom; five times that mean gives 12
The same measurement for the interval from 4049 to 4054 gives 13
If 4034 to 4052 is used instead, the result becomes 12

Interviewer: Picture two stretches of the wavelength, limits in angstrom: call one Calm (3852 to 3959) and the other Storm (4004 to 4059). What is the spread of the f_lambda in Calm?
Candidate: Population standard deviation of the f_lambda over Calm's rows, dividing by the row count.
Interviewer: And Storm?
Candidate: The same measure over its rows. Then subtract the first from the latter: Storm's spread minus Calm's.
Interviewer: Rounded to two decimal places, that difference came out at -0.22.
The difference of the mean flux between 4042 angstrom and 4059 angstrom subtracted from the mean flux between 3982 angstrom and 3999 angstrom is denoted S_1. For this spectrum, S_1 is -0.1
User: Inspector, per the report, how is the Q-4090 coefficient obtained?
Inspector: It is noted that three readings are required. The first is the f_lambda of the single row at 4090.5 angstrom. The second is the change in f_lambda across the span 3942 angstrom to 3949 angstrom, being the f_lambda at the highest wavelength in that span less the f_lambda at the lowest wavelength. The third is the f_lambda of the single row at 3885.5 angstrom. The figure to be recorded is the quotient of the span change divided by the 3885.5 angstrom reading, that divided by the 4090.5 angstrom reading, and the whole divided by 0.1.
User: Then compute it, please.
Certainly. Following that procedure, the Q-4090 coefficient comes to 1.6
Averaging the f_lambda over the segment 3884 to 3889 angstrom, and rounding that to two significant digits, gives 1.3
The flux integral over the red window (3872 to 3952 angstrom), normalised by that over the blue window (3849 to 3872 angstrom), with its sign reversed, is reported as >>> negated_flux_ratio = -4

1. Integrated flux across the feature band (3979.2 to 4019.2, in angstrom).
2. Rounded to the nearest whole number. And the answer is 97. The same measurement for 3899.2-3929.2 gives 50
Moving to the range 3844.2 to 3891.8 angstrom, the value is 58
